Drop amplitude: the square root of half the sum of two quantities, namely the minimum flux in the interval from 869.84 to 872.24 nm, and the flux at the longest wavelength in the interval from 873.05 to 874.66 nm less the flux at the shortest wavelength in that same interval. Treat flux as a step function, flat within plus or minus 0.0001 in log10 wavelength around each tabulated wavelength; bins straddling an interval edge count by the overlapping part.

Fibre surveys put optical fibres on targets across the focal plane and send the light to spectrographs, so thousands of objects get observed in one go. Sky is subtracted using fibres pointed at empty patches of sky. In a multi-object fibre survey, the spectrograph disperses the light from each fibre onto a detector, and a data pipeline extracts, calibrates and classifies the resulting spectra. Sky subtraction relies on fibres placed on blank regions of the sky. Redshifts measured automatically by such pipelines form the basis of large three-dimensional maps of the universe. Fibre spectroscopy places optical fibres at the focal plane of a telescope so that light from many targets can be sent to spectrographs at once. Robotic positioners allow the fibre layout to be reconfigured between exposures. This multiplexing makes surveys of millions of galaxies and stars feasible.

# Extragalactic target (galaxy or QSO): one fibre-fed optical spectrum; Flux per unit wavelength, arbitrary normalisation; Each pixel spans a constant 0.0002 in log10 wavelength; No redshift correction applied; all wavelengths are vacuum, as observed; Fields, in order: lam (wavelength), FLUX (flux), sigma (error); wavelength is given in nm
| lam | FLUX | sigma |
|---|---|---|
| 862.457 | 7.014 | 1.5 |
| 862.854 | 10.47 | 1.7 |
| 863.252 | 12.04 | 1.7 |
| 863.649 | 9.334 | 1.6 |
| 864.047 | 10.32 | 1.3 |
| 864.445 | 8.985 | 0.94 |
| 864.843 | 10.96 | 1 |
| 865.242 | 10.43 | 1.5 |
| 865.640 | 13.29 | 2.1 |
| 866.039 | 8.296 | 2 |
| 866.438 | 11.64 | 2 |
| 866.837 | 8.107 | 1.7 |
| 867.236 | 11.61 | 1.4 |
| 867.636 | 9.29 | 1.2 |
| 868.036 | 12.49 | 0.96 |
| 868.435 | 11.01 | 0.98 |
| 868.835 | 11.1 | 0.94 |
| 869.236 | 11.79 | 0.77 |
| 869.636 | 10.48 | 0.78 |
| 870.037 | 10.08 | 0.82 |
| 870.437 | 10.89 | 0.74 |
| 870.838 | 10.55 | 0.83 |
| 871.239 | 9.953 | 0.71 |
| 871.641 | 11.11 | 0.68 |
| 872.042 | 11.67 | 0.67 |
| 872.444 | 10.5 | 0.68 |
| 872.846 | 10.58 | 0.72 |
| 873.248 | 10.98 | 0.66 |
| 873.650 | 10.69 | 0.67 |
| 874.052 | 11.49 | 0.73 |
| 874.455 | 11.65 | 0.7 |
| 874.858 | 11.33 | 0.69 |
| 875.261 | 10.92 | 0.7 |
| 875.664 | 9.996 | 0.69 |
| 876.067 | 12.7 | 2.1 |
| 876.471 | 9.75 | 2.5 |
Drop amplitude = 2.3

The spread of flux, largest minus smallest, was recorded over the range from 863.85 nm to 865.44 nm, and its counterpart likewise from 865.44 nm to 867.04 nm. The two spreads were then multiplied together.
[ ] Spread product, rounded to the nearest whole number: 10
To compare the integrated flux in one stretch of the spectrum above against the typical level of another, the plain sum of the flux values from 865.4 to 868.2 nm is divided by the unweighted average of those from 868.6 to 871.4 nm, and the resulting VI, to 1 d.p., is 7.0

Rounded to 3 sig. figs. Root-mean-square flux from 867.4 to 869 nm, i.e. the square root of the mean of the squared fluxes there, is 11.0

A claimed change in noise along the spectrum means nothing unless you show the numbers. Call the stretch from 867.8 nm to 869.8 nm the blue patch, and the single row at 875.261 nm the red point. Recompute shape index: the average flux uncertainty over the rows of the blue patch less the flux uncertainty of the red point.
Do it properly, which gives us 0.19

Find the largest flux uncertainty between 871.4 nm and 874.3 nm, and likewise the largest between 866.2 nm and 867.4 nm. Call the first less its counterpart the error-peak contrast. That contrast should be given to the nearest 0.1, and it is -1.3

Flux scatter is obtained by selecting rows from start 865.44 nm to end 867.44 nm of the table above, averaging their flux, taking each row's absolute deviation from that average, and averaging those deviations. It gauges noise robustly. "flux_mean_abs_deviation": 1.91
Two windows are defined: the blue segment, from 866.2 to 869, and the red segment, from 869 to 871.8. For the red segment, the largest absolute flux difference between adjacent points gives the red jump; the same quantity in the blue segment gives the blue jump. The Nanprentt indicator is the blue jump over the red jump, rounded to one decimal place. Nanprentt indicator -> 2.7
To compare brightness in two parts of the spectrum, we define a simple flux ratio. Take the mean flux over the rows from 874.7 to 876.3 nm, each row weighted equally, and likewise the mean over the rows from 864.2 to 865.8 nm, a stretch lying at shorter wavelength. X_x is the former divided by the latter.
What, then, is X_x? 1.03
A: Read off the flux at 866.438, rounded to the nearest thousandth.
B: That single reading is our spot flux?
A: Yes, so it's 11.640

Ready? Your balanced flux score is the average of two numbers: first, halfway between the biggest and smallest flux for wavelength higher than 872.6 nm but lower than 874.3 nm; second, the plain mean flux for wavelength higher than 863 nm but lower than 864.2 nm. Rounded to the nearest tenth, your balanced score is 10.8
